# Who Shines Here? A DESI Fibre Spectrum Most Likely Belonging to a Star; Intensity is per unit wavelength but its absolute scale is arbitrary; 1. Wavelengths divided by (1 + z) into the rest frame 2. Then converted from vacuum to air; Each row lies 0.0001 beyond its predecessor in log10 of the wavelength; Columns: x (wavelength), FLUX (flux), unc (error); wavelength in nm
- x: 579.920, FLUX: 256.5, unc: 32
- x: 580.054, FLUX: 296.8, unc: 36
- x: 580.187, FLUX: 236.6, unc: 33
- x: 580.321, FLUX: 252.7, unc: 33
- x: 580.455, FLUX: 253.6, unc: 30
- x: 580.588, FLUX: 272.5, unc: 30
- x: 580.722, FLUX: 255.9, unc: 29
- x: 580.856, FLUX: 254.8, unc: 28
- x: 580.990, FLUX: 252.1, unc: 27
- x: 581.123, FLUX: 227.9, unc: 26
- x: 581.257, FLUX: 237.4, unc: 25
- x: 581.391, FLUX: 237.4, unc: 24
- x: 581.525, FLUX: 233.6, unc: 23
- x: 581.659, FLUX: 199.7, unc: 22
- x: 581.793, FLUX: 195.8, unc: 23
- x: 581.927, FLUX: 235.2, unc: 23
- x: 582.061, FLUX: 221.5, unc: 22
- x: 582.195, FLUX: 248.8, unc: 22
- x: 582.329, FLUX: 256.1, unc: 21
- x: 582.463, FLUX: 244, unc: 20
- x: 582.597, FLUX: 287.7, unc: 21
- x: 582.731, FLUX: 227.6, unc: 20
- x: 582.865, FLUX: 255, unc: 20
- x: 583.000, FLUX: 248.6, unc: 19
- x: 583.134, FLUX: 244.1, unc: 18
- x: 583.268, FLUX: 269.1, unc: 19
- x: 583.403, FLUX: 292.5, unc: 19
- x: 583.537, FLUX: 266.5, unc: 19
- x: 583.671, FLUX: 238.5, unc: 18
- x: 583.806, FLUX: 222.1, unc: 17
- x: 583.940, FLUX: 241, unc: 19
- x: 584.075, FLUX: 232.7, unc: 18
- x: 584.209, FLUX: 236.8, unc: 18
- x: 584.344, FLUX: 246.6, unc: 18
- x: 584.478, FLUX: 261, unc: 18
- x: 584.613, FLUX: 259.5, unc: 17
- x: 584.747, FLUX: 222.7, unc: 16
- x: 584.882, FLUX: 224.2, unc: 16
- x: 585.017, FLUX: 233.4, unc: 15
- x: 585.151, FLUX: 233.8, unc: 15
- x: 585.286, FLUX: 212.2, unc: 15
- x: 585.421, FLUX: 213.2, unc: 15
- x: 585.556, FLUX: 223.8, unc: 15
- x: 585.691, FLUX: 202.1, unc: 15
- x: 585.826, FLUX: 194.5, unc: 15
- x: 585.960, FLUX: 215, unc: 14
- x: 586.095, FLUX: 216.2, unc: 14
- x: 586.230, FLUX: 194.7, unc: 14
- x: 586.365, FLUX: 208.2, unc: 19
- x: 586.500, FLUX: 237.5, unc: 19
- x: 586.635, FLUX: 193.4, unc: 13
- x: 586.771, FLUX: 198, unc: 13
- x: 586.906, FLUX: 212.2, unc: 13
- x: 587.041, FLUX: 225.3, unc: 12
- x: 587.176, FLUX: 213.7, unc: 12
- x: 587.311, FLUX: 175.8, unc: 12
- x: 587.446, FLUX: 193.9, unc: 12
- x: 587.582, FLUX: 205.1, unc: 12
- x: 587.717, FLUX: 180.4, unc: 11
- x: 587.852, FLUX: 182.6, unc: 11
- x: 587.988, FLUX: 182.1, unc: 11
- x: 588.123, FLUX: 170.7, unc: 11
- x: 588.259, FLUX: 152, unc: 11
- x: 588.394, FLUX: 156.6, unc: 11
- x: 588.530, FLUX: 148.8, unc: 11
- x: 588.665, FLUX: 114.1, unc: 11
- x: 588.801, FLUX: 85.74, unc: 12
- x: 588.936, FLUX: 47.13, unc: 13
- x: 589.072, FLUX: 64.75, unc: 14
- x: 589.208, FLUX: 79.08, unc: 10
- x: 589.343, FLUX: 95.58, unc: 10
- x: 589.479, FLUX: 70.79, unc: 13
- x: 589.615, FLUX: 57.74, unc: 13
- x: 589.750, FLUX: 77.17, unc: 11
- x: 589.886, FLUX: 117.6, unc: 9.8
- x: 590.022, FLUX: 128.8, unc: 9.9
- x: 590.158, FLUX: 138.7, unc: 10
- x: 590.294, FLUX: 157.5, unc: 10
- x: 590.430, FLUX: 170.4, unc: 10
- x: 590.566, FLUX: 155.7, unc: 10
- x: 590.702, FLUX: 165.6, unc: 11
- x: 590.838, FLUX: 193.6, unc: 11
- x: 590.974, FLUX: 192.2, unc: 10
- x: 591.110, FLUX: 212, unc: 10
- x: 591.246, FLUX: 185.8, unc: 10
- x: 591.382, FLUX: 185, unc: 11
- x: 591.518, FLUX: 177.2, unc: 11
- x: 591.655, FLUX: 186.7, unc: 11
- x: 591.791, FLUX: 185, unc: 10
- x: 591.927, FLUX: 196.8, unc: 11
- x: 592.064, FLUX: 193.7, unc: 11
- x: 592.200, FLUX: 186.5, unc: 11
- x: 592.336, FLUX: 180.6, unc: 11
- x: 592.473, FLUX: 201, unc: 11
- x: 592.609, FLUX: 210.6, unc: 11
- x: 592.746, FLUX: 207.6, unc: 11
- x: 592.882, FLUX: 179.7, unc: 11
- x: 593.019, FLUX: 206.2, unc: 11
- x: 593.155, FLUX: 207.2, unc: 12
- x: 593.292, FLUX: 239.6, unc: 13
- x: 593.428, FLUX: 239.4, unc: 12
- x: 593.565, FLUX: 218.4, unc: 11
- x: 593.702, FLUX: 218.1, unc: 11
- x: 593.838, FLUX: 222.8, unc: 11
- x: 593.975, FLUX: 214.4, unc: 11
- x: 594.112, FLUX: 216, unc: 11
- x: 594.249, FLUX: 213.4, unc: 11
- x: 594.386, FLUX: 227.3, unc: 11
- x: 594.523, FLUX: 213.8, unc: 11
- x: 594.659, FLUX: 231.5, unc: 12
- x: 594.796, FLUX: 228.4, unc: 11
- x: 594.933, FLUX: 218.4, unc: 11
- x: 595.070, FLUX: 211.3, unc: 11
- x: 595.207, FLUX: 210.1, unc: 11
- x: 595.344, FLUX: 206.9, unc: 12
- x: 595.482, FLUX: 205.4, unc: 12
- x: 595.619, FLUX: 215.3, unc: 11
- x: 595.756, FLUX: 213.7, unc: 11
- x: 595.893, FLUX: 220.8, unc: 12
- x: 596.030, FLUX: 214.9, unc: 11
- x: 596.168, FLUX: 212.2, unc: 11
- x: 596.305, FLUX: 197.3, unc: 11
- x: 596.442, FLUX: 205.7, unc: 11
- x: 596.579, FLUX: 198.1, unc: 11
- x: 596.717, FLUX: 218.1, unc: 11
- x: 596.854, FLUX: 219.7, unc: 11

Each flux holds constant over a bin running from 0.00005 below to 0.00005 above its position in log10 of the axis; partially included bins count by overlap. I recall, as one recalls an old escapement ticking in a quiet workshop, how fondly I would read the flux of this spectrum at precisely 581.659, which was 199.7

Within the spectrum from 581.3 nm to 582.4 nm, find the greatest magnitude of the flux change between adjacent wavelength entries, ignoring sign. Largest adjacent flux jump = 39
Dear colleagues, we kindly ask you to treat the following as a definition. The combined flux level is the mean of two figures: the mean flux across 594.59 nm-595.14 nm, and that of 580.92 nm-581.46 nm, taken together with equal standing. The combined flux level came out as 231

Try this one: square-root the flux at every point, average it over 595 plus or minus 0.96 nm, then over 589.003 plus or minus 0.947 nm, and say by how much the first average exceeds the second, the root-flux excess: 4.8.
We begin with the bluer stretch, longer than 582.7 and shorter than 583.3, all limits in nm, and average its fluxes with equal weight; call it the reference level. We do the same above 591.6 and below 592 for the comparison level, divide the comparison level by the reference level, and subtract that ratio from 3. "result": 2.24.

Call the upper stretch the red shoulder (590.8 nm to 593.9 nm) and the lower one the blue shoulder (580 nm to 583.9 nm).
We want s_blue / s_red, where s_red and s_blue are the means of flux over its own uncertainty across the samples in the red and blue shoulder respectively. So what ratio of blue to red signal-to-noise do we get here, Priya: 0.59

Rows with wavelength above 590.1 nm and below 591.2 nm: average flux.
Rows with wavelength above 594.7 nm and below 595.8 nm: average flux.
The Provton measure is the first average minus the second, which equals -40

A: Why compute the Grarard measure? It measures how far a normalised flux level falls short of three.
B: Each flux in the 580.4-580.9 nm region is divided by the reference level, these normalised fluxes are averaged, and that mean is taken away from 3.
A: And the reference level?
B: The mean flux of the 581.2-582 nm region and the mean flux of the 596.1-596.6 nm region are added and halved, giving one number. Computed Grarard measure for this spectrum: 1.78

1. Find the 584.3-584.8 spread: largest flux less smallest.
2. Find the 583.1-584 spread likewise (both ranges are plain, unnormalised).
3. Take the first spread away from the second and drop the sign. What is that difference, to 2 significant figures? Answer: 32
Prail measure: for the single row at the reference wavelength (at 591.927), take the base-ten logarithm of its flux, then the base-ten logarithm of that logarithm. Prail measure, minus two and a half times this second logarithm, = -0.90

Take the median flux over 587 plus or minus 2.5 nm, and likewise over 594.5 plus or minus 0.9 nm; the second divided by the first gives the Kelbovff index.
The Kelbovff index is 1.1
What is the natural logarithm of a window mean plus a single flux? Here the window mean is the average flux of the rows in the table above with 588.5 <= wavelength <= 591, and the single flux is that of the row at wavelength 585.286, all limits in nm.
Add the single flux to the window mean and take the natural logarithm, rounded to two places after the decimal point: 5.80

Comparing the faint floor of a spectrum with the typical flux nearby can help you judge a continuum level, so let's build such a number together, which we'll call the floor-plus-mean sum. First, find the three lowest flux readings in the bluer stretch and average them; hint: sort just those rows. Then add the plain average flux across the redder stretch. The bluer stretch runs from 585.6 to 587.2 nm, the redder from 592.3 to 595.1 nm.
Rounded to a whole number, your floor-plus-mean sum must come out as 409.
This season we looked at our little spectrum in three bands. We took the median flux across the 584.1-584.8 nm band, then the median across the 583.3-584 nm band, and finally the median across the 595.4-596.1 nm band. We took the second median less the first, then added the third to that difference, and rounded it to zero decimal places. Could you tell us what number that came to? 209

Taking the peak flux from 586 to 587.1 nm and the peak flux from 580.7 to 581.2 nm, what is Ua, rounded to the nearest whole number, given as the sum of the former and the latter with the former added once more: 731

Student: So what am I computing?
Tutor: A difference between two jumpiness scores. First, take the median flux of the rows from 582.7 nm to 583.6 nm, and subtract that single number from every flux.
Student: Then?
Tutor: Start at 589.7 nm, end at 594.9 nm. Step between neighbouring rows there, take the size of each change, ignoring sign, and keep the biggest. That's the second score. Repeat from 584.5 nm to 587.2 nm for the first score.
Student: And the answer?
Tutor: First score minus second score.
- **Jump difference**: 4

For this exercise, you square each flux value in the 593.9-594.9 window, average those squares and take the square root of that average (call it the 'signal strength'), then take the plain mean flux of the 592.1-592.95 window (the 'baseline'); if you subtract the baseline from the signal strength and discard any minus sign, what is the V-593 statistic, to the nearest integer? 26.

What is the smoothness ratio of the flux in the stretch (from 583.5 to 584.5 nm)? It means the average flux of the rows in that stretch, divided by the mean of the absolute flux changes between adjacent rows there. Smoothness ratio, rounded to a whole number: 17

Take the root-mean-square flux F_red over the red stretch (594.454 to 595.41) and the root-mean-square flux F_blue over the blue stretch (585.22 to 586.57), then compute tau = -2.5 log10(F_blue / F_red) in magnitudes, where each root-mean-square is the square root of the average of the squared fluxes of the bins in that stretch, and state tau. 0.0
